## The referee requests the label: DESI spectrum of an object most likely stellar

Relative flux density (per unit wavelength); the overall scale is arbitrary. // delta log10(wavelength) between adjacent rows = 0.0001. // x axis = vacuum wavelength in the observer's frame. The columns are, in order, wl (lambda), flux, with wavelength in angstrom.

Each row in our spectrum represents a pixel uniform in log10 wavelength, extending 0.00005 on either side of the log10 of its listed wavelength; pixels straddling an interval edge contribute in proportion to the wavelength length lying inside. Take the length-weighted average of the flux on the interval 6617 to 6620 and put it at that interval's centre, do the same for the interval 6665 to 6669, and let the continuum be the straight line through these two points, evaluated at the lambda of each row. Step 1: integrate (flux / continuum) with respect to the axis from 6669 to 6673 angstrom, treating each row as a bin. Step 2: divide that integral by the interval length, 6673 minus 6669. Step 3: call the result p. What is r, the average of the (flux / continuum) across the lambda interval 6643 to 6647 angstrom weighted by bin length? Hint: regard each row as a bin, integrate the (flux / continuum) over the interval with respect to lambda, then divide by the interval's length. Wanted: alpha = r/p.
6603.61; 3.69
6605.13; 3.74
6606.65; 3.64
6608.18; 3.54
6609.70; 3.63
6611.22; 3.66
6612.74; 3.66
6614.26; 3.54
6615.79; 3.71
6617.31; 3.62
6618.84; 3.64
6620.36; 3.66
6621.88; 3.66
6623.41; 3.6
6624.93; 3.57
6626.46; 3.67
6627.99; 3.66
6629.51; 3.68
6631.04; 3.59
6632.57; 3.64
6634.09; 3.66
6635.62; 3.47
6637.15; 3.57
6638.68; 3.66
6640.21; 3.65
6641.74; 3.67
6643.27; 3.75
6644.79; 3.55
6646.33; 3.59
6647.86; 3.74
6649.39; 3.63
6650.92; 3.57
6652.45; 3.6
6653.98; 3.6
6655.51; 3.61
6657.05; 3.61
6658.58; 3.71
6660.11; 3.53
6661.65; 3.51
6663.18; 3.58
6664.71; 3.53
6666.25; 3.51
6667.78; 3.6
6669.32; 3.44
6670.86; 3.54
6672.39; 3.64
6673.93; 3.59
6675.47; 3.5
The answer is 1.00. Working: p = 1.01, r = 1.01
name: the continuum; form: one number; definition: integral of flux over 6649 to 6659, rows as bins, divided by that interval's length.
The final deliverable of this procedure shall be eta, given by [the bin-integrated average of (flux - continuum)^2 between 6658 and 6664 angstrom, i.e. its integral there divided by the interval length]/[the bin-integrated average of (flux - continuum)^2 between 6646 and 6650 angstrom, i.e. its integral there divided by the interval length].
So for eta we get 1.2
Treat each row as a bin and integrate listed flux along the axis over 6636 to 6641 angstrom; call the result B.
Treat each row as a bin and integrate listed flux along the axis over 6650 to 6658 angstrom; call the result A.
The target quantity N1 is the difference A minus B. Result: 11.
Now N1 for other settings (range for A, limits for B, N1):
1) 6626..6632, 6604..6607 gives 11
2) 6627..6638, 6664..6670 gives 19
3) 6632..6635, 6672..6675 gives 0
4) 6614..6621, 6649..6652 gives 15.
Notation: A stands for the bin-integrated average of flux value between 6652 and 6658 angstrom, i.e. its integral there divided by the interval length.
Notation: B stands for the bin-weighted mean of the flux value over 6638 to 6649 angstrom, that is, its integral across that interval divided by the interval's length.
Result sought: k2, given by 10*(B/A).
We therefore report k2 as 10.14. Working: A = 3.61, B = 3.66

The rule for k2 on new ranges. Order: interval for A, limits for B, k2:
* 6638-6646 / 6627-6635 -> 9.98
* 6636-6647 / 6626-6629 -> 10.11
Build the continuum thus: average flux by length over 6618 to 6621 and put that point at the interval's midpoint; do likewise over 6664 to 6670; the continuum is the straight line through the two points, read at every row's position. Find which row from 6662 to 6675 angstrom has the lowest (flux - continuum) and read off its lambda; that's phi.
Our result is 6669.32 angstrom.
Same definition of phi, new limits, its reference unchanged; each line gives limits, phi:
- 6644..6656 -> 6644.79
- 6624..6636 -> 6635.62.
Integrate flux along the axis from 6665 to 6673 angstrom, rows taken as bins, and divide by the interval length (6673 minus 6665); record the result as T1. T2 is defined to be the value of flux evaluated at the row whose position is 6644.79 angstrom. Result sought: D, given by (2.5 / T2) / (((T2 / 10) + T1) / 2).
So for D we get 0.361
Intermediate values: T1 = 3.54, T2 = 3.55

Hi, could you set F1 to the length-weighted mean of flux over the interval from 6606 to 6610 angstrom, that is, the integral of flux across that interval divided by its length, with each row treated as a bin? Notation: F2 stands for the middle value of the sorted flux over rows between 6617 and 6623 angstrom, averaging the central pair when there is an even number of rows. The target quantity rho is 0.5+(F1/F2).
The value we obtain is 1.484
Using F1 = 3.59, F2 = 3.65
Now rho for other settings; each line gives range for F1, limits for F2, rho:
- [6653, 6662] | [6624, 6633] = 1.486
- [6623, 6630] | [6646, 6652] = 1.508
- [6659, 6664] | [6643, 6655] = 1.488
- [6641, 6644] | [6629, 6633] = 1.519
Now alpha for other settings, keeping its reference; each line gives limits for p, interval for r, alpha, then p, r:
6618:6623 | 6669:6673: 1.00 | 1.01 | 1.01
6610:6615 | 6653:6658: 1.02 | 0.99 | 1.01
